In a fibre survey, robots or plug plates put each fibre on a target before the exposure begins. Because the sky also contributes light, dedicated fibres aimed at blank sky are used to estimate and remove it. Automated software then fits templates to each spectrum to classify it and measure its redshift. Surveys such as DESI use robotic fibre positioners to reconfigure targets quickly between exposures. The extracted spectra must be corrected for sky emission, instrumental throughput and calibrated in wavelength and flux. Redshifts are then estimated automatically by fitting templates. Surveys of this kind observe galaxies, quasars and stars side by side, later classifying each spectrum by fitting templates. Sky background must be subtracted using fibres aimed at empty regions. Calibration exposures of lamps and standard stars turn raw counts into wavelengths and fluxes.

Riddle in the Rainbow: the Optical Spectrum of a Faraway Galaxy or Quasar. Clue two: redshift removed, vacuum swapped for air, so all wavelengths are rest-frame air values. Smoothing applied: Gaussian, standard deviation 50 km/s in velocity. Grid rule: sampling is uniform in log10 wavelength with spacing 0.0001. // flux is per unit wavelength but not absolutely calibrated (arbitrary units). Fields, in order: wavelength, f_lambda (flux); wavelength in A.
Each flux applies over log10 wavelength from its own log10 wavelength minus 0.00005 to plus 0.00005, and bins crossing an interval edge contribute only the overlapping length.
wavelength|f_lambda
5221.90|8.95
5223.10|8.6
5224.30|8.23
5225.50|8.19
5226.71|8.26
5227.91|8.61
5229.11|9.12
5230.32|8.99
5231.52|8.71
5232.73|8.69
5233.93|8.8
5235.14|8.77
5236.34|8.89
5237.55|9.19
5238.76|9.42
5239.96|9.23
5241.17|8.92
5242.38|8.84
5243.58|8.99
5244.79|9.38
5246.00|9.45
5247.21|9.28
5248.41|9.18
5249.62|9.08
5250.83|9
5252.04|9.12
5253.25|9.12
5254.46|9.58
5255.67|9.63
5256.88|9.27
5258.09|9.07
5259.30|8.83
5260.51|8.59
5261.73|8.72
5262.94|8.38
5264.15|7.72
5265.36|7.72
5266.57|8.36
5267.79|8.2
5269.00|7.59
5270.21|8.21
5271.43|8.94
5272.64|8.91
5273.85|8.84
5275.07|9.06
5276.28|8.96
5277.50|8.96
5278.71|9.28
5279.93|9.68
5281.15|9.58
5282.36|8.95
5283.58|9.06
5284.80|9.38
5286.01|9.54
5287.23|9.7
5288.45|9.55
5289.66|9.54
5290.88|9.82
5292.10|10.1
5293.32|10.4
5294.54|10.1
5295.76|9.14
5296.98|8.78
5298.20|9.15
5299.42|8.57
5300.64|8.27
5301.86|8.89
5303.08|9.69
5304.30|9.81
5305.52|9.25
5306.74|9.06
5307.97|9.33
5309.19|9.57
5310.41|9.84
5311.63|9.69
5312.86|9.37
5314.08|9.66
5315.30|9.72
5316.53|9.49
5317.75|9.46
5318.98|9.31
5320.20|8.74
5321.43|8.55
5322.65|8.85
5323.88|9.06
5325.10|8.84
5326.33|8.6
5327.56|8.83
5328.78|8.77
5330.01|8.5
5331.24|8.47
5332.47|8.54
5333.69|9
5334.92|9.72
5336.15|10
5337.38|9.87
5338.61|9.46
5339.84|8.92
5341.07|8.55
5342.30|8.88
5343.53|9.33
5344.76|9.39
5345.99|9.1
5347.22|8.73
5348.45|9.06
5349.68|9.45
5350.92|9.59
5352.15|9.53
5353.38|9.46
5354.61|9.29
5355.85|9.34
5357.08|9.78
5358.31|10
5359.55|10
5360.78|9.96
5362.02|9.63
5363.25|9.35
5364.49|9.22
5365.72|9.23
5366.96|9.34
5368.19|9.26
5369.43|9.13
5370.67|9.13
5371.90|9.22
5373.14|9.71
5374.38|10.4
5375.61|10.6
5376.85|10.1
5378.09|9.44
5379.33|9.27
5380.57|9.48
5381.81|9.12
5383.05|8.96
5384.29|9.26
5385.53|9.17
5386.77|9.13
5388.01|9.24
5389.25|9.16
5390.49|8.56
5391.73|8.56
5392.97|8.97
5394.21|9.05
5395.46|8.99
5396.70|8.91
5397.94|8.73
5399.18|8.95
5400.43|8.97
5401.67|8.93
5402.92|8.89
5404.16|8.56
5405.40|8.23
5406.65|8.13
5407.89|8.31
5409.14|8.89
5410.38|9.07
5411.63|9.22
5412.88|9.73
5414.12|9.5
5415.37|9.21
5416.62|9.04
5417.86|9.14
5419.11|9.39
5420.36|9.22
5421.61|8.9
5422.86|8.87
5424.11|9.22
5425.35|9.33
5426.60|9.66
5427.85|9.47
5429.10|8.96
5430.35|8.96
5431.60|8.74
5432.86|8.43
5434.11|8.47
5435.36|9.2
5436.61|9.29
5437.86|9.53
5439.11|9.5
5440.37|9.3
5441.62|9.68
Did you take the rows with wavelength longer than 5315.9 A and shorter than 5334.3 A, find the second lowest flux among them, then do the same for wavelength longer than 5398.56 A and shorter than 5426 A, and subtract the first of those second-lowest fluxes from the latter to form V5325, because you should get -0.27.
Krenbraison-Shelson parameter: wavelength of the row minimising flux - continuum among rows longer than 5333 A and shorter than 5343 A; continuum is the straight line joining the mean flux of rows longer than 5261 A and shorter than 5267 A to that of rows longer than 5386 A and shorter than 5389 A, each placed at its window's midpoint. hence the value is 5341.07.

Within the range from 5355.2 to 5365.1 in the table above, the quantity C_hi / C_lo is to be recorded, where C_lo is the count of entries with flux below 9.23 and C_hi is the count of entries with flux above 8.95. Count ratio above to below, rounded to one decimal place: 8.0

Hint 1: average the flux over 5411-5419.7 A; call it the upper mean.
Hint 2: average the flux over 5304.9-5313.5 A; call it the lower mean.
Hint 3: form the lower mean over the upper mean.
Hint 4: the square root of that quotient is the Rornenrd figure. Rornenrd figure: 1.01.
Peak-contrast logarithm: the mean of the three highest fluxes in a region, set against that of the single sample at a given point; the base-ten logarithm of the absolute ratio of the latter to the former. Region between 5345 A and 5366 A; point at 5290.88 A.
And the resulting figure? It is -0.01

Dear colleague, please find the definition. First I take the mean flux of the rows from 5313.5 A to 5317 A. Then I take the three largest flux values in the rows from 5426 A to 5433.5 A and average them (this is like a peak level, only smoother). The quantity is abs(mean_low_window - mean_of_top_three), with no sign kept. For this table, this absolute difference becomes 0.26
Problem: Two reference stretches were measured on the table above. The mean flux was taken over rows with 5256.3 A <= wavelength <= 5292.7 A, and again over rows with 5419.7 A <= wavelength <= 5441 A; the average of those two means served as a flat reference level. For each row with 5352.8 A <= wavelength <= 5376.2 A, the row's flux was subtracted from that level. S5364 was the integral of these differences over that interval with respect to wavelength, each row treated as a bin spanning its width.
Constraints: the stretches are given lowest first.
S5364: -13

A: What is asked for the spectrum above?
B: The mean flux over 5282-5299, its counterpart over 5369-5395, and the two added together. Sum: 18.8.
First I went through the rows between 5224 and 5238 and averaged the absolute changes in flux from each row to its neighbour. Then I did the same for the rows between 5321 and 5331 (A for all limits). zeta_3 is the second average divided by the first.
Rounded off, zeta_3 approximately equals 1.2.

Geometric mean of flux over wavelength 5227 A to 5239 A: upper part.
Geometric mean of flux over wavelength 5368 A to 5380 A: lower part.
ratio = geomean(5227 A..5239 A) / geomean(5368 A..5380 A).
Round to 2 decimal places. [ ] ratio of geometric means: 0.93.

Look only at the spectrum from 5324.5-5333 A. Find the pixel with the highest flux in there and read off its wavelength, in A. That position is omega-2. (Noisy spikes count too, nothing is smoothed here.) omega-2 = 5325.10 A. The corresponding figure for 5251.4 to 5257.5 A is 5255.67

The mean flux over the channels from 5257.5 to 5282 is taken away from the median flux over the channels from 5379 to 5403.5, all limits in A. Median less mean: 0.30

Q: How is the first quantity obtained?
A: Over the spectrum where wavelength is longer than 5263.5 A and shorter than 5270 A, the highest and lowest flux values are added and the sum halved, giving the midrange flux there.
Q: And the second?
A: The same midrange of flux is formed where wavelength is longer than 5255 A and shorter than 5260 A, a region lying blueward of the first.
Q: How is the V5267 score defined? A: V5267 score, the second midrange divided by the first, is 1.16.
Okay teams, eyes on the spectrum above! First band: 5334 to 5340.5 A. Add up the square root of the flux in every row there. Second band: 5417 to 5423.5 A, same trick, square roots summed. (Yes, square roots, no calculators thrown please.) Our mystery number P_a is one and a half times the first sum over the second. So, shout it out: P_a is 1.54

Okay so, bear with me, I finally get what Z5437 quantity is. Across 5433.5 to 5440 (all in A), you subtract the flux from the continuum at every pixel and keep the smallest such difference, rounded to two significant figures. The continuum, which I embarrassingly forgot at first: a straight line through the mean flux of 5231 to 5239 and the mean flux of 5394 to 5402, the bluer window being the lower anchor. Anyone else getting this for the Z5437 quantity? -0.60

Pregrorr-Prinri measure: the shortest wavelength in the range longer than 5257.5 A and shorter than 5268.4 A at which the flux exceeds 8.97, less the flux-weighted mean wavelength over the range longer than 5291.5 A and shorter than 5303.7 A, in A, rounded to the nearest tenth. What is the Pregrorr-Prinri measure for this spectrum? -39.3 A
